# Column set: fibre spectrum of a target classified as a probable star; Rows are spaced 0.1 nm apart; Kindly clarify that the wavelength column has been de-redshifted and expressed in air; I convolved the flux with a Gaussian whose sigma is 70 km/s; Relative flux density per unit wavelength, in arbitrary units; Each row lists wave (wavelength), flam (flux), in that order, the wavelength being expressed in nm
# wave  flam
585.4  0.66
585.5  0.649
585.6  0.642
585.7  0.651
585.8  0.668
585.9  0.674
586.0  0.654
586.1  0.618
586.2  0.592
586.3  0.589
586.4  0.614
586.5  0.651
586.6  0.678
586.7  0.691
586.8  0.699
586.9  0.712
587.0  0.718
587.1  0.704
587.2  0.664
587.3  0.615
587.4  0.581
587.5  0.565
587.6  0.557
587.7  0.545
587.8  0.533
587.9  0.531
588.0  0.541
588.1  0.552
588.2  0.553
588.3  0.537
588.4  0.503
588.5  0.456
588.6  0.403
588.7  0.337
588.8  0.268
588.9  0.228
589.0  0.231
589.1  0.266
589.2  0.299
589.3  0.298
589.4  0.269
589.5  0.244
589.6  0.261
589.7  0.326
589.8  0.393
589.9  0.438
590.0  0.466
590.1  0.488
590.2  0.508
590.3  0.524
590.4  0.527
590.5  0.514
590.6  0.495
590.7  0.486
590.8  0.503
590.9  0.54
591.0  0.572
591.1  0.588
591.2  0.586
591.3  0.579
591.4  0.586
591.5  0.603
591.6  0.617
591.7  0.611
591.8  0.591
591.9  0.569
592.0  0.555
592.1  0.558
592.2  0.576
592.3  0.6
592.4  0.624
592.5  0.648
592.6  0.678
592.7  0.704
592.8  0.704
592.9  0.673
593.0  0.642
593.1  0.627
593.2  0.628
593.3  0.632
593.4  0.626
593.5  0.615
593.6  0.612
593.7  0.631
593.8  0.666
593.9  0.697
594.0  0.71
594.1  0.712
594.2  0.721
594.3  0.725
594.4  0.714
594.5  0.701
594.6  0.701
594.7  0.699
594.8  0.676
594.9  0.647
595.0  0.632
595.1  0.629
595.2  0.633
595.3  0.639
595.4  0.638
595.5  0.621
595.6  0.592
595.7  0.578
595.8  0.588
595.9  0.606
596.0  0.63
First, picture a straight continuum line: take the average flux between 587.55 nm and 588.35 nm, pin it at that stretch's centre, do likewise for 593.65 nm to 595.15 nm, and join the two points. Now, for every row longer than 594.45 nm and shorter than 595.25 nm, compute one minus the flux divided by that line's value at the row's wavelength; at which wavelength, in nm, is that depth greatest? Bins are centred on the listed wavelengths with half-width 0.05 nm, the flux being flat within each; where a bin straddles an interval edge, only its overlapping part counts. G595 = 595.1 nm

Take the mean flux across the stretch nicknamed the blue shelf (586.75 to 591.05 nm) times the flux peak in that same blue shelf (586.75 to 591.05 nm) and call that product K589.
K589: 0.341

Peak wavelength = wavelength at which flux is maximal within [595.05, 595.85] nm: 595.3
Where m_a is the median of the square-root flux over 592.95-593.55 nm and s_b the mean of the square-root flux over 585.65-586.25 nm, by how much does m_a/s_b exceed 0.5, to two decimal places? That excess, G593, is 0.49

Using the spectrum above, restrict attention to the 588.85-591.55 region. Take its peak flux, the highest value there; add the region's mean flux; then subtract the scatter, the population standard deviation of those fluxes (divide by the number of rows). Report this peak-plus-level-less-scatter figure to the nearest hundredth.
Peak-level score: 0.91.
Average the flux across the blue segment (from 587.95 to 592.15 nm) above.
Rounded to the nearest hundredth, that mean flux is 0.46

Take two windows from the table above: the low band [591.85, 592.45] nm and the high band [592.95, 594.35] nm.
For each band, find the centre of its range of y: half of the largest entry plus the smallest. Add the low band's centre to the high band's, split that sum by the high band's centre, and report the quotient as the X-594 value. 1.9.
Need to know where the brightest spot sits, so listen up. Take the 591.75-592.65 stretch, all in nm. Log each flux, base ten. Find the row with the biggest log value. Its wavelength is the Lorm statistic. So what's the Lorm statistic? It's 592.6 nm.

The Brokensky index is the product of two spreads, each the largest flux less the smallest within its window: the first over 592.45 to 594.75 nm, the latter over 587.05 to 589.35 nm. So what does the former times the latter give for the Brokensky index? 0.054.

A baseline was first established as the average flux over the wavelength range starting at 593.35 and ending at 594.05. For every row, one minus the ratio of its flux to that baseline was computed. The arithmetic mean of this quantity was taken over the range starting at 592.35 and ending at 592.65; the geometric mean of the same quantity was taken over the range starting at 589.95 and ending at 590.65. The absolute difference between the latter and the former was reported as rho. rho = 0.22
